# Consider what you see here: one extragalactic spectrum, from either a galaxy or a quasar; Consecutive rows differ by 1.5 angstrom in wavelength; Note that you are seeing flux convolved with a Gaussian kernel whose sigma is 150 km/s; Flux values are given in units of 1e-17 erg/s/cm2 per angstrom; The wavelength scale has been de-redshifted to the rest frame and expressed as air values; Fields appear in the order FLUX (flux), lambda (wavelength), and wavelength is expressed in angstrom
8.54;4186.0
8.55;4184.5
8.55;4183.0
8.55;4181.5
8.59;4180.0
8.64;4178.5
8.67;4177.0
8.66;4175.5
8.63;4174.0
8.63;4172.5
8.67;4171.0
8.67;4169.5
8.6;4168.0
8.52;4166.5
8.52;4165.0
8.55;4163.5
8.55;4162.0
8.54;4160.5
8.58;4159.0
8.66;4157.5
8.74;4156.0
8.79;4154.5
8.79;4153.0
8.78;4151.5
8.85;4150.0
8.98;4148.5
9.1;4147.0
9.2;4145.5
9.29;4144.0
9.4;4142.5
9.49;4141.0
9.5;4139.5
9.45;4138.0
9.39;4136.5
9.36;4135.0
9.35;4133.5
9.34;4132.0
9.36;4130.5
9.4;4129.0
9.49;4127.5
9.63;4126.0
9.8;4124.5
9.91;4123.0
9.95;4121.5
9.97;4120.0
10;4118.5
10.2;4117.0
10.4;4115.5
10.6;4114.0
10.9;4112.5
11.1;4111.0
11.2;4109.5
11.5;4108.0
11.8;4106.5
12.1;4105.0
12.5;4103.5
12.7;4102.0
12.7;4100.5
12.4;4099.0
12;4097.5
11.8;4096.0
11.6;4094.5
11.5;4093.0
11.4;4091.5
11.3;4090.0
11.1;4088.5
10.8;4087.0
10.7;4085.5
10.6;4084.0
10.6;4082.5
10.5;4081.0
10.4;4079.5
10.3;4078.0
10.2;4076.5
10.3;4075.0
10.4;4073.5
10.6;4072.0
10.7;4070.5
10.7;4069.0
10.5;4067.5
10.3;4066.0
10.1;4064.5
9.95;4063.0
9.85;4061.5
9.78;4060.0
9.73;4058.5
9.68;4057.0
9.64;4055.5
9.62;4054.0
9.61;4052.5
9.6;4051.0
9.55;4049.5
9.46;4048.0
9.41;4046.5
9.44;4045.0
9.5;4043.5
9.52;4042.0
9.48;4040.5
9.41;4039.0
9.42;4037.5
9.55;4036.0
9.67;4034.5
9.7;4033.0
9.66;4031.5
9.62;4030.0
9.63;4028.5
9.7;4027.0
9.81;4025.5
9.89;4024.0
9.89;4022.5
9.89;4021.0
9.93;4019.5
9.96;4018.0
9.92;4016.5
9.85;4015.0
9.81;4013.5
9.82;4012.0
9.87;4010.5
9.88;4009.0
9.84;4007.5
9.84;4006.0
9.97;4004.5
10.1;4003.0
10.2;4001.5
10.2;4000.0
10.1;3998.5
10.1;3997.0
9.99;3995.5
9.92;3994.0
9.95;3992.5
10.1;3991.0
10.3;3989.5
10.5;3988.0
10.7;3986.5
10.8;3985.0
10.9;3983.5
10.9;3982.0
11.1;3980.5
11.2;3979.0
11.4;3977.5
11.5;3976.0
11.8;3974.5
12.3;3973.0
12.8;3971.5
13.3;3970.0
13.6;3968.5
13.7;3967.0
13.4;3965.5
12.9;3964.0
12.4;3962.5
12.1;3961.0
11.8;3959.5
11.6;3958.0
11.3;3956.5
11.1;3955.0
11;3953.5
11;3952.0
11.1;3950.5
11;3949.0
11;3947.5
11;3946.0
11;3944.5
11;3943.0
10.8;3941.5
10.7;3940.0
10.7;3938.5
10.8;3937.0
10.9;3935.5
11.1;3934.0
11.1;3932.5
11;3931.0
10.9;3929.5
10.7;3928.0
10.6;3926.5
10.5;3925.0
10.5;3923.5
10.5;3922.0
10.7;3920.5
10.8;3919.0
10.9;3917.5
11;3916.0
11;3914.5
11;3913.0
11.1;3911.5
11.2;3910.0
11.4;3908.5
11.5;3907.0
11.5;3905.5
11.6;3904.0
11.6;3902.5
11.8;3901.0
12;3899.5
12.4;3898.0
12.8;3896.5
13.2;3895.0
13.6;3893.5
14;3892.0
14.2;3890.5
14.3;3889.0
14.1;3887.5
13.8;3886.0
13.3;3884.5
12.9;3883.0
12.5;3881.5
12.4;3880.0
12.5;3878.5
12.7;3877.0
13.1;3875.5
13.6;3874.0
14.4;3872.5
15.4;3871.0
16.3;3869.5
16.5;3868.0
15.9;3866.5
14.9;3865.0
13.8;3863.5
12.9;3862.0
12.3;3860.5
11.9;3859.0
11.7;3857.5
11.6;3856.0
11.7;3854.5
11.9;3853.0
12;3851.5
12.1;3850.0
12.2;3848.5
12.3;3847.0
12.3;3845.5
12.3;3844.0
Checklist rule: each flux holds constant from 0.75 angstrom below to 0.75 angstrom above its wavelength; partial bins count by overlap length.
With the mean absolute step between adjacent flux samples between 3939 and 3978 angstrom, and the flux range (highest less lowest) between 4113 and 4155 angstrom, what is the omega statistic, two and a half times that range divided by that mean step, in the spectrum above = 21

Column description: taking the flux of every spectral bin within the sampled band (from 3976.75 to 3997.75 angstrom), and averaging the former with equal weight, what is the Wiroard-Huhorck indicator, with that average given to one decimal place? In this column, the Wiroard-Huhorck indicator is 10.6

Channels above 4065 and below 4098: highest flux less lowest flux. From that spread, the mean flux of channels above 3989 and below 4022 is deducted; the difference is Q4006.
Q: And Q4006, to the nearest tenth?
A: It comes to -8.2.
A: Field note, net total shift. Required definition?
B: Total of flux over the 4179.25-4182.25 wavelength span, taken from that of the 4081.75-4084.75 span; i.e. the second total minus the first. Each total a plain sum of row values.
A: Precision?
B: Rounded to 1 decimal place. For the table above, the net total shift 4.1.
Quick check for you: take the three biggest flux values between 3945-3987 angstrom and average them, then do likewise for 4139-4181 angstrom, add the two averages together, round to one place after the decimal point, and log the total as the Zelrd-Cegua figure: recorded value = 23.0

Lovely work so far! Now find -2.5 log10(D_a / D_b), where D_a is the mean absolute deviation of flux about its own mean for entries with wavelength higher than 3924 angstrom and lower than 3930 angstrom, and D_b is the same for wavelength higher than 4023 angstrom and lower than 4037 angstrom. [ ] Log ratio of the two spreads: -0.6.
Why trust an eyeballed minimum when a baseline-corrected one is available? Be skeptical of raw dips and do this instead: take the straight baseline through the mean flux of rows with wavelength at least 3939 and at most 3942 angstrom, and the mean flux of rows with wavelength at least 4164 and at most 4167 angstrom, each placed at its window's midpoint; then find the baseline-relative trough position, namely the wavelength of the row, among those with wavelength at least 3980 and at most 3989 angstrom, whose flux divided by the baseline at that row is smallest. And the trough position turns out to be 3988.0 angstrom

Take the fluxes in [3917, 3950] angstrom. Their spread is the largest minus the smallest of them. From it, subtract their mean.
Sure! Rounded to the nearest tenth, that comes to -10.2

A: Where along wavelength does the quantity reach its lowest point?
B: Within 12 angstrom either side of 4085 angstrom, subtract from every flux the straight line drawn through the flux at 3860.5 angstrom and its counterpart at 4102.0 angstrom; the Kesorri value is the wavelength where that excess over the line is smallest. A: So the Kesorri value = 4076.5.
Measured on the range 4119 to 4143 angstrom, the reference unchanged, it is 4132.0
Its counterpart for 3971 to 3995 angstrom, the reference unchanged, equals 3994.0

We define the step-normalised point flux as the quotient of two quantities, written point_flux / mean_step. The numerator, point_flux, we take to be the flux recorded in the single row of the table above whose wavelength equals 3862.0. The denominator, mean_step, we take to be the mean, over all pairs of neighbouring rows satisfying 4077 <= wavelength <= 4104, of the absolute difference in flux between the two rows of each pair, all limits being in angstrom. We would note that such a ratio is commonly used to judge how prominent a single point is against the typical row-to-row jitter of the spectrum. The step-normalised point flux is 84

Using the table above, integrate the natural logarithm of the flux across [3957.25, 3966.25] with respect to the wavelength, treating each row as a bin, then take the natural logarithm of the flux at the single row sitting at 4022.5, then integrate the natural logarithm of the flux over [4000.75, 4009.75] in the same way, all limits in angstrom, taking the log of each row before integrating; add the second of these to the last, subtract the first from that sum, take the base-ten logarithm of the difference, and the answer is -0.4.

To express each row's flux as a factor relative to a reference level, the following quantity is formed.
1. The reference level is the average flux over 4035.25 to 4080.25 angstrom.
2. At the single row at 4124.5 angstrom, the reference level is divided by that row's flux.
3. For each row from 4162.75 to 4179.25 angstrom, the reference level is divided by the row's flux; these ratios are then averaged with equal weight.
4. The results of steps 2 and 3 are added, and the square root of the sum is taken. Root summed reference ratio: 1.47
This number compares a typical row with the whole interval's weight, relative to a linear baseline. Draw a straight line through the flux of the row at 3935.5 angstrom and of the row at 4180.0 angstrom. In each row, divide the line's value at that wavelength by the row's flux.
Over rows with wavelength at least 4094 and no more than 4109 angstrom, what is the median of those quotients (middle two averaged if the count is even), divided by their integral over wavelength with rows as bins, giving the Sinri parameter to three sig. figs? 0.0669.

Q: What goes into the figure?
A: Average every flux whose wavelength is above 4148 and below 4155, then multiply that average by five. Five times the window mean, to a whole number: 44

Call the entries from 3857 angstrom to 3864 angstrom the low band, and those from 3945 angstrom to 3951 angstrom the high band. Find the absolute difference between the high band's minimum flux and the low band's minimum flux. 0.7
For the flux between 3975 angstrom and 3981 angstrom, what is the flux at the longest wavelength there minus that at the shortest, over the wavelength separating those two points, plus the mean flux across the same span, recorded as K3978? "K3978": 11.2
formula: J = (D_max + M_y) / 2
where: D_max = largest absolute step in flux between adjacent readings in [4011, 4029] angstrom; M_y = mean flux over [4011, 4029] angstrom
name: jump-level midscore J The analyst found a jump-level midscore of 5.0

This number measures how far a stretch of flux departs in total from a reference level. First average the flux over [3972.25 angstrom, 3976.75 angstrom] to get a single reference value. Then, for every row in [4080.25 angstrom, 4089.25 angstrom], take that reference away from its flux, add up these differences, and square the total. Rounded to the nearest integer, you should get 48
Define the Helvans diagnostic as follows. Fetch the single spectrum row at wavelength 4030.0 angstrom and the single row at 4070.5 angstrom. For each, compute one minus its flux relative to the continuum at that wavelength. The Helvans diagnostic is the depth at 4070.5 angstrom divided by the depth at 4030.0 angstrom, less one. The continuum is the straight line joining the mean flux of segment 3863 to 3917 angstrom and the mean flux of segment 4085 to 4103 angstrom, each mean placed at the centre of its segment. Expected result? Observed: -0.5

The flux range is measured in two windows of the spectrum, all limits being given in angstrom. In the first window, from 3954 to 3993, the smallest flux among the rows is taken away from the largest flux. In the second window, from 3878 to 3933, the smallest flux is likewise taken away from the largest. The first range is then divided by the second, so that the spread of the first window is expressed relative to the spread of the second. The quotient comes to 1.0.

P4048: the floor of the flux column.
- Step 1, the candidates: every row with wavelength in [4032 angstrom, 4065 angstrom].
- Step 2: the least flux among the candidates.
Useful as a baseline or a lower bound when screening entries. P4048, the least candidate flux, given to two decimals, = 9.41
